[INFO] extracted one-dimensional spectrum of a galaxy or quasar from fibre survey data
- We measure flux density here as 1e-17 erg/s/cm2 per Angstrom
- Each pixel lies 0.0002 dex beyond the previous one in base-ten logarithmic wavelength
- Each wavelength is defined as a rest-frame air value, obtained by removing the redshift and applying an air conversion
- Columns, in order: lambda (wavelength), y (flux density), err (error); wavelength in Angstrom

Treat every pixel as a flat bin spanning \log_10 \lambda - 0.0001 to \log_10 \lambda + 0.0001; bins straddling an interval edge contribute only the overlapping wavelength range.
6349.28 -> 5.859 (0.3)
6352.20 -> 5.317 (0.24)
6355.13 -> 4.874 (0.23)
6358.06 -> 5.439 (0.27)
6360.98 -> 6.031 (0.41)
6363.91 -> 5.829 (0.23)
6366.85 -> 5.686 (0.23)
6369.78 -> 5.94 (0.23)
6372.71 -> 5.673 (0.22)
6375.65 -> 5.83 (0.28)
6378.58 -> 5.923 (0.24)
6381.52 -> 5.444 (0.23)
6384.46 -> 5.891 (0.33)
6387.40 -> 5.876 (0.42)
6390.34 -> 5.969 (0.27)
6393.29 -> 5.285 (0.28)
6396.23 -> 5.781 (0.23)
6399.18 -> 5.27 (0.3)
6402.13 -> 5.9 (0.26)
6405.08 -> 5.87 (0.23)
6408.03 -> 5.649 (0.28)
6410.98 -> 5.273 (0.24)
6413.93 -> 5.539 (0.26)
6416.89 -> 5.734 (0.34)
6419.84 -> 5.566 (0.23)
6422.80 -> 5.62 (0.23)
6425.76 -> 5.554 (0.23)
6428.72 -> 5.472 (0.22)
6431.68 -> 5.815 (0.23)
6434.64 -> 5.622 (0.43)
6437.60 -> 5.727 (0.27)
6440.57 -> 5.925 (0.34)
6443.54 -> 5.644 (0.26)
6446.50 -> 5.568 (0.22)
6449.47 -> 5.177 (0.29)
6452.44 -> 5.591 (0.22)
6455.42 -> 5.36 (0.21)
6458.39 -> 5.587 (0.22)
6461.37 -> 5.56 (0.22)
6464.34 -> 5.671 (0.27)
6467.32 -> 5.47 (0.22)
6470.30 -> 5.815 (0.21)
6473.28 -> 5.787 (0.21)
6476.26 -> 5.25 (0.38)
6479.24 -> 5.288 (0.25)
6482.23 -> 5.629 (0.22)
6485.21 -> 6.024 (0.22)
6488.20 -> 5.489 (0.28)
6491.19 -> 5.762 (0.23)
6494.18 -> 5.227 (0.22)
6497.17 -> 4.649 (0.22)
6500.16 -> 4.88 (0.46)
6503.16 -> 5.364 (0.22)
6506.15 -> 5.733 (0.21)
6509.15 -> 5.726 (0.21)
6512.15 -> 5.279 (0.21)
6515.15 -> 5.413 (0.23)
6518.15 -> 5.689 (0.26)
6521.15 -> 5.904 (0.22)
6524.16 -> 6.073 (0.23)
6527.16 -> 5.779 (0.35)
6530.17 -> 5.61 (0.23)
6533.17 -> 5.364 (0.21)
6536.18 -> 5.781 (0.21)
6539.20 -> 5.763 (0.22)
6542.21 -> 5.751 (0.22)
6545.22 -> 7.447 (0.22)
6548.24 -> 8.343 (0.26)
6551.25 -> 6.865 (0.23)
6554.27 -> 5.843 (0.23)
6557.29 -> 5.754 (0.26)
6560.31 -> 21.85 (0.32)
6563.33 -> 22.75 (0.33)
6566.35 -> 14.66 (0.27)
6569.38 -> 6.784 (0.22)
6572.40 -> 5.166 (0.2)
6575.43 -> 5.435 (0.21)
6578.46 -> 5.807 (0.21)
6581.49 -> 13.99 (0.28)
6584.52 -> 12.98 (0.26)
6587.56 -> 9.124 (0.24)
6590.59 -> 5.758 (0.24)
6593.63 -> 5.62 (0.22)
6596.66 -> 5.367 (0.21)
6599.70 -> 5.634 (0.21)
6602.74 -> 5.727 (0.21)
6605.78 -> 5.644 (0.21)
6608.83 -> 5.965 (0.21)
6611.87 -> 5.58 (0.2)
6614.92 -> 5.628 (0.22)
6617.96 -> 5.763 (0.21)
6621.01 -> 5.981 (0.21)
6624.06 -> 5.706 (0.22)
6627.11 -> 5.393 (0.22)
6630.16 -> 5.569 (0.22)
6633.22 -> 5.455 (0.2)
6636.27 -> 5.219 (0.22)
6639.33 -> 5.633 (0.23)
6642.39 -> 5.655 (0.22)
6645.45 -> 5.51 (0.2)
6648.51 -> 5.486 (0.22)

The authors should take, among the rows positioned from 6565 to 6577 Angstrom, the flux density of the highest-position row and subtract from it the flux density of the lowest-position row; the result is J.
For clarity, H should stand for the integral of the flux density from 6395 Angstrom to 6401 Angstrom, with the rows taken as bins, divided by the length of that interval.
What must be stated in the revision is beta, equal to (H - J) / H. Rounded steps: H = 5.5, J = -9.2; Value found 2.67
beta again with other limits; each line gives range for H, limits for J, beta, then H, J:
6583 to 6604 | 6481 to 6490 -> 1.02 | 7.2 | -0.1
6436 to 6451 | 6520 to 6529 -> 1.02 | 5.6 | -0.1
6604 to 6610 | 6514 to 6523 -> 0.92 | 5.8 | 0.5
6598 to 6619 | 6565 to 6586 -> 1.29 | 5.7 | -1.7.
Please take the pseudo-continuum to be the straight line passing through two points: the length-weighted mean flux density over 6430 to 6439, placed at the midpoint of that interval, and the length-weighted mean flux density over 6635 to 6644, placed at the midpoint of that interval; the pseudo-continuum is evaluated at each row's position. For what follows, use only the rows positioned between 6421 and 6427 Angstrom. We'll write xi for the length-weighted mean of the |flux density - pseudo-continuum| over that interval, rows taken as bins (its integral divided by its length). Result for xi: 0.14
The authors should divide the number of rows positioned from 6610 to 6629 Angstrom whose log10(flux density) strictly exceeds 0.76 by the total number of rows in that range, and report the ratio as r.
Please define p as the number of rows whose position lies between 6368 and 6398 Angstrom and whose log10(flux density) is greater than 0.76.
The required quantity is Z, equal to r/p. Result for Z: 0.05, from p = 7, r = 0.33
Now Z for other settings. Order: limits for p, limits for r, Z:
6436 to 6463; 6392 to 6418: 0.33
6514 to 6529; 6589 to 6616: 0.07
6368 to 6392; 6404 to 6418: 0.03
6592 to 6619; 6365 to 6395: 0.30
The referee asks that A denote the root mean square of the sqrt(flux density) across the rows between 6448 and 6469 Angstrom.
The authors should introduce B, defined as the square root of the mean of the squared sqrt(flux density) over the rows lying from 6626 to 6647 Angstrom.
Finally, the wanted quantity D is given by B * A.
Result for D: 5.49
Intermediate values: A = 2.34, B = 2.34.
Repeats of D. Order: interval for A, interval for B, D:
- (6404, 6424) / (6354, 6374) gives 5.62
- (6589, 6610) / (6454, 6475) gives 5.64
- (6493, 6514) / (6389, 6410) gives 5.47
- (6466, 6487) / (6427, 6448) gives 5.65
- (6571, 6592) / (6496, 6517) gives 6.64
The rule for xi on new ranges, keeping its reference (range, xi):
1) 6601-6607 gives 0.14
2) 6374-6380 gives 0.10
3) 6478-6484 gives 0.21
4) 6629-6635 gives 0.07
